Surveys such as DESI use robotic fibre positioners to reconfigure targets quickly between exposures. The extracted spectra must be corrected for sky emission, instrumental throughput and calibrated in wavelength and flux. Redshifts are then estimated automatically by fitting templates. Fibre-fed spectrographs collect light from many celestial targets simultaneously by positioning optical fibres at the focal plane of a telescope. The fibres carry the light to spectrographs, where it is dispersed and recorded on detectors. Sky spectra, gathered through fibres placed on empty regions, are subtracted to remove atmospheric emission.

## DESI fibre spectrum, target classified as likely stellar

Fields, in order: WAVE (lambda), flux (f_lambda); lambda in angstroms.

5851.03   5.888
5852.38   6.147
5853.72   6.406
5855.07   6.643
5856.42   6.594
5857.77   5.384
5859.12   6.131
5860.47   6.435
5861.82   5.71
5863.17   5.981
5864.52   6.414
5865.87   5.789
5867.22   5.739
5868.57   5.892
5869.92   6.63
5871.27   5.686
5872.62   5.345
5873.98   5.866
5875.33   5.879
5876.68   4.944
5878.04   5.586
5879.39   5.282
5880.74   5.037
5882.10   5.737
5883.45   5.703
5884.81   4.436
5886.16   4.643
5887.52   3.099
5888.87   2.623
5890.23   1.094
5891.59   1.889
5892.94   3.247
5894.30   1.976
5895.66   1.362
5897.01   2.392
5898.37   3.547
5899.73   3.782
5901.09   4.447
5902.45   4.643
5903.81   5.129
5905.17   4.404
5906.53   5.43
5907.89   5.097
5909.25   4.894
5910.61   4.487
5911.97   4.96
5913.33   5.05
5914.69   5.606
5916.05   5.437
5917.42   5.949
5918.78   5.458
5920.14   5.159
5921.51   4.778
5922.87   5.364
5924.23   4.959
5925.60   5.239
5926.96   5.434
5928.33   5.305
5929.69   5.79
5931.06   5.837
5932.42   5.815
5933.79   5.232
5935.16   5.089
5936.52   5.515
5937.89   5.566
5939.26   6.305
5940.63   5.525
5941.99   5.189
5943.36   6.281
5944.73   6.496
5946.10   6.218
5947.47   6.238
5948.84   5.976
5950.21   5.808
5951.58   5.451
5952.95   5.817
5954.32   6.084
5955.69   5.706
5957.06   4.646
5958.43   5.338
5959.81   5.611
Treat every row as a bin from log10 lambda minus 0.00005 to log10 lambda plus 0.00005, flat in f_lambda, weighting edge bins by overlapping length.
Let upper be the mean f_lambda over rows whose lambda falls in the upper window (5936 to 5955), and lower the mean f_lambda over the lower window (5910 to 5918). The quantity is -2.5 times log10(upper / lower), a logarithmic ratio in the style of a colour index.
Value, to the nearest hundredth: -0.13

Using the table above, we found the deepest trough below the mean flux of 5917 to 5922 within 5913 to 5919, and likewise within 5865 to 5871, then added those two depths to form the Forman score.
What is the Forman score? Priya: -0.1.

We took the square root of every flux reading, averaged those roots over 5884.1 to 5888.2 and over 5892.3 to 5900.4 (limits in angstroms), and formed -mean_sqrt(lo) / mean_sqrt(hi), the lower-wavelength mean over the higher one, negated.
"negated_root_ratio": -1.24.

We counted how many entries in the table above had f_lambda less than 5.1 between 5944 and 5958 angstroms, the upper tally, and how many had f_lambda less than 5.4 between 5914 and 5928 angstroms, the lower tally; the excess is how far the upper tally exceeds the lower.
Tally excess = -4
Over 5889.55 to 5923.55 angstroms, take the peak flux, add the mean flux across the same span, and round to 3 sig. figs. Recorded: 10.2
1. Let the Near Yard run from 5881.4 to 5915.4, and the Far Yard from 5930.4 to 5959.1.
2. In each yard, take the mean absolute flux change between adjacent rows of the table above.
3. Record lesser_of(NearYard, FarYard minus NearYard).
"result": -0.28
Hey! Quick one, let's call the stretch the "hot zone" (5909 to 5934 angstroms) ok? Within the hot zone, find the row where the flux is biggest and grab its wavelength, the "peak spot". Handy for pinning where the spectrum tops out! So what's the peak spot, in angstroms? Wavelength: 5917.42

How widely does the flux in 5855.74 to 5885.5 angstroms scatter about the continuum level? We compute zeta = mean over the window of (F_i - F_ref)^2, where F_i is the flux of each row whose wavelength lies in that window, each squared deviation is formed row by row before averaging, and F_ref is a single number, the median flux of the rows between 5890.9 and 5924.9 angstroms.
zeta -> 1.0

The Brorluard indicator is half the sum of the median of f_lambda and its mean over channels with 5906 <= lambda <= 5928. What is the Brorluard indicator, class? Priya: 5.2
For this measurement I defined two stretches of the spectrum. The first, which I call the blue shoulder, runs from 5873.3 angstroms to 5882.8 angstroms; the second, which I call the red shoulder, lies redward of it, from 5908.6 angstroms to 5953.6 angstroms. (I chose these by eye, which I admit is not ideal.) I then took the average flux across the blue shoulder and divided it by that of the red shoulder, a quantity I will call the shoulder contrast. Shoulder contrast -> 0.99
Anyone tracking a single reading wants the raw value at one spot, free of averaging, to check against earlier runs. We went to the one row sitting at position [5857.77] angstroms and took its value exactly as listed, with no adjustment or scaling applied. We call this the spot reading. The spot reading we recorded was 5.384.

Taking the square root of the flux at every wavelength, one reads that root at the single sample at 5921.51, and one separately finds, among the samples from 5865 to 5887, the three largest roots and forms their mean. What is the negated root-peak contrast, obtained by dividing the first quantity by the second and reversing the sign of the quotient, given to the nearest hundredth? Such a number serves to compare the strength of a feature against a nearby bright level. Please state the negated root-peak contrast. -0.88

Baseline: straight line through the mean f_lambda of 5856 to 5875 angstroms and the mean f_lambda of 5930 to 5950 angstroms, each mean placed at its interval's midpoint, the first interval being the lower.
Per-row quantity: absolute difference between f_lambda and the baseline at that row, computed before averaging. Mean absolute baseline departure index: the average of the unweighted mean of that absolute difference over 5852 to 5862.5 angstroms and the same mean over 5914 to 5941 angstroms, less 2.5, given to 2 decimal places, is -2.08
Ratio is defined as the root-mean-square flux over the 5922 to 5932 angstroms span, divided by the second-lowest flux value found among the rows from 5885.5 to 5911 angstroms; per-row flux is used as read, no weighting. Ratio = 4.0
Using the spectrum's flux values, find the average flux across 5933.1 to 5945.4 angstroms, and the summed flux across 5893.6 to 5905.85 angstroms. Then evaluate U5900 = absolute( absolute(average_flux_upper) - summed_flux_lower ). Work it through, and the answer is 26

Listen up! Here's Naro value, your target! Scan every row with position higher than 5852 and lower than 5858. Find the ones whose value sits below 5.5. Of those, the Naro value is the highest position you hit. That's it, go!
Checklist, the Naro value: 5857.77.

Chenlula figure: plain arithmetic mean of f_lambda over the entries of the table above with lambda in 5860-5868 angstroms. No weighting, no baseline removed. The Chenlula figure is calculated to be 6.0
